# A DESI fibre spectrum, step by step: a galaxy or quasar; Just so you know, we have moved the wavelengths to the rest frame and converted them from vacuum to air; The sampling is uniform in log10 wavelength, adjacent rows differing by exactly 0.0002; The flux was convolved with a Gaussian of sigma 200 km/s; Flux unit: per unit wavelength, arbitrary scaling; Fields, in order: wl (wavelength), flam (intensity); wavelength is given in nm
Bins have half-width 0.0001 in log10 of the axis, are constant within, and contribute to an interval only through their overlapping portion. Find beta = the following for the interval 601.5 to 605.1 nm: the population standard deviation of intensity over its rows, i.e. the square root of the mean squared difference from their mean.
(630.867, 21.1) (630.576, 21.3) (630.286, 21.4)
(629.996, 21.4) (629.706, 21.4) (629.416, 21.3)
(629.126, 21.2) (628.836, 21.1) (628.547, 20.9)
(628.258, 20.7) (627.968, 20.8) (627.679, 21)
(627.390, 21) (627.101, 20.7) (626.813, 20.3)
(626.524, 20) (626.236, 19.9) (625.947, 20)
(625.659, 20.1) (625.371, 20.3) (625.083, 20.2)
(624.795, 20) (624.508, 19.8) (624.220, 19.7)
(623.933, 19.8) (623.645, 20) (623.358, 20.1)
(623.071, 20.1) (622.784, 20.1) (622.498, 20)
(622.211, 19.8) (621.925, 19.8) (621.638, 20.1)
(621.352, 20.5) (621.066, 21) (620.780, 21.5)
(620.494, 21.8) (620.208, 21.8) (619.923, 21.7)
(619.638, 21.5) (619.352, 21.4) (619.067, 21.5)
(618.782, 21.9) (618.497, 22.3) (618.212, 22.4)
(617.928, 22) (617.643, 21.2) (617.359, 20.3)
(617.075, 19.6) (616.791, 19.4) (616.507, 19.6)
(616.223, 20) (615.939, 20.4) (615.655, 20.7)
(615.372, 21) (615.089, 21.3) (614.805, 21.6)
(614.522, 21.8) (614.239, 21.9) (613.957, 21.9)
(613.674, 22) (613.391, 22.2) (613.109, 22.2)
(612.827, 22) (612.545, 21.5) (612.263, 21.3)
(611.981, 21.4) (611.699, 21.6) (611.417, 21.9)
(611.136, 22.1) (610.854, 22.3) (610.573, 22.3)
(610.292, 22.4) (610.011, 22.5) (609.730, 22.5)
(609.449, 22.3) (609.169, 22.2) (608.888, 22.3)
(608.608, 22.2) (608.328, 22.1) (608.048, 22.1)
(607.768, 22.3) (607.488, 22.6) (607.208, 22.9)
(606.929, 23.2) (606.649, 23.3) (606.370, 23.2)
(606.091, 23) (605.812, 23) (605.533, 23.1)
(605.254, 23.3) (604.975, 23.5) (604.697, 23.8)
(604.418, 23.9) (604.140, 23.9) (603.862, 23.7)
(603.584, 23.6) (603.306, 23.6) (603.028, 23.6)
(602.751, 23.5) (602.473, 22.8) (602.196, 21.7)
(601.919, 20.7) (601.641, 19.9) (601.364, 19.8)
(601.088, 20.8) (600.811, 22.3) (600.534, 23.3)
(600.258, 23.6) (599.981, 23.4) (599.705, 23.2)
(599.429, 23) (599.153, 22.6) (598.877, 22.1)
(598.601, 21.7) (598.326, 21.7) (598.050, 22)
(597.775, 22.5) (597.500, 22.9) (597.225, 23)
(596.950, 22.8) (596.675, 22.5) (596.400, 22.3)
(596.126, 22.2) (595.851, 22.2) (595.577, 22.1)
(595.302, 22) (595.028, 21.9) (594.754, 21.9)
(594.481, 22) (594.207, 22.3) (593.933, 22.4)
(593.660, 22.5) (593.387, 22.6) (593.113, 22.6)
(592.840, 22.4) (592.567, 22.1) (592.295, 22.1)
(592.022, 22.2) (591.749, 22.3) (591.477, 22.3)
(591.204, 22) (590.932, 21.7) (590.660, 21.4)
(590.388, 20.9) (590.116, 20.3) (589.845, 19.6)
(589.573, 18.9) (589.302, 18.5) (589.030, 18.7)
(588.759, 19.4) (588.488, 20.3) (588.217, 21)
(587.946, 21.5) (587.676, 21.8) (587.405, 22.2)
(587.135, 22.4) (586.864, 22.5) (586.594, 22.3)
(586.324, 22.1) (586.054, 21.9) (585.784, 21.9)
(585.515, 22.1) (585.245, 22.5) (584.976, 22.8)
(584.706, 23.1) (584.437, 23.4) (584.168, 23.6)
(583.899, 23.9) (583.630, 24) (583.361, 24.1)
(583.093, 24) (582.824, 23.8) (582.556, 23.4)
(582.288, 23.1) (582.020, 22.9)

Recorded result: 1.27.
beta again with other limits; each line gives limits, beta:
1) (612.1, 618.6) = 0.92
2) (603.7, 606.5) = 0.35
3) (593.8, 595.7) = 0.18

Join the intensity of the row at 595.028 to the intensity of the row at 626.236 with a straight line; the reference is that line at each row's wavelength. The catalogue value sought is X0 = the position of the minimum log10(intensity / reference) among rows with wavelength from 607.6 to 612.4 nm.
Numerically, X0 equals 612.263 nm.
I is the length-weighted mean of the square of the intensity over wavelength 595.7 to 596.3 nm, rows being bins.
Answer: 493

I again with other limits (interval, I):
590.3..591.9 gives 475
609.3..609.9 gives 502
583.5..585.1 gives 551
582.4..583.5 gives 567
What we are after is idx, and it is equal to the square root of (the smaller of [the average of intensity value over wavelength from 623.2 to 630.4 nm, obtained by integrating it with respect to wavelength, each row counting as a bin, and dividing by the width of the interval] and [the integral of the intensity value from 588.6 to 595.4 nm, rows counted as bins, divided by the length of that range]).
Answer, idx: 4.53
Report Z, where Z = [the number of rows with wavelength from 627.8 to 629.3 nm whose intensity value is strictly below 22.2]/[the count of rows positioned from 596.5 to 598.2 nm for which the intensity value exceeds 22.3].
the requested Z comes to 1.0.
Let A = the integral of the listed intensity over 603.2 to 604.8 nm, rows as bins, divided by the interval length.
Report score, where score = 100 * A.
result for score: 2375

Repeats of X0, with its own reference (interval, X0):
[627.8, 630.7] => 628.258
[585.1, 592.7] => 589.302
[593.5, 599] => 594.754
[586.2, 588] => 587.946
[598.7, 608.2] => 601.364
